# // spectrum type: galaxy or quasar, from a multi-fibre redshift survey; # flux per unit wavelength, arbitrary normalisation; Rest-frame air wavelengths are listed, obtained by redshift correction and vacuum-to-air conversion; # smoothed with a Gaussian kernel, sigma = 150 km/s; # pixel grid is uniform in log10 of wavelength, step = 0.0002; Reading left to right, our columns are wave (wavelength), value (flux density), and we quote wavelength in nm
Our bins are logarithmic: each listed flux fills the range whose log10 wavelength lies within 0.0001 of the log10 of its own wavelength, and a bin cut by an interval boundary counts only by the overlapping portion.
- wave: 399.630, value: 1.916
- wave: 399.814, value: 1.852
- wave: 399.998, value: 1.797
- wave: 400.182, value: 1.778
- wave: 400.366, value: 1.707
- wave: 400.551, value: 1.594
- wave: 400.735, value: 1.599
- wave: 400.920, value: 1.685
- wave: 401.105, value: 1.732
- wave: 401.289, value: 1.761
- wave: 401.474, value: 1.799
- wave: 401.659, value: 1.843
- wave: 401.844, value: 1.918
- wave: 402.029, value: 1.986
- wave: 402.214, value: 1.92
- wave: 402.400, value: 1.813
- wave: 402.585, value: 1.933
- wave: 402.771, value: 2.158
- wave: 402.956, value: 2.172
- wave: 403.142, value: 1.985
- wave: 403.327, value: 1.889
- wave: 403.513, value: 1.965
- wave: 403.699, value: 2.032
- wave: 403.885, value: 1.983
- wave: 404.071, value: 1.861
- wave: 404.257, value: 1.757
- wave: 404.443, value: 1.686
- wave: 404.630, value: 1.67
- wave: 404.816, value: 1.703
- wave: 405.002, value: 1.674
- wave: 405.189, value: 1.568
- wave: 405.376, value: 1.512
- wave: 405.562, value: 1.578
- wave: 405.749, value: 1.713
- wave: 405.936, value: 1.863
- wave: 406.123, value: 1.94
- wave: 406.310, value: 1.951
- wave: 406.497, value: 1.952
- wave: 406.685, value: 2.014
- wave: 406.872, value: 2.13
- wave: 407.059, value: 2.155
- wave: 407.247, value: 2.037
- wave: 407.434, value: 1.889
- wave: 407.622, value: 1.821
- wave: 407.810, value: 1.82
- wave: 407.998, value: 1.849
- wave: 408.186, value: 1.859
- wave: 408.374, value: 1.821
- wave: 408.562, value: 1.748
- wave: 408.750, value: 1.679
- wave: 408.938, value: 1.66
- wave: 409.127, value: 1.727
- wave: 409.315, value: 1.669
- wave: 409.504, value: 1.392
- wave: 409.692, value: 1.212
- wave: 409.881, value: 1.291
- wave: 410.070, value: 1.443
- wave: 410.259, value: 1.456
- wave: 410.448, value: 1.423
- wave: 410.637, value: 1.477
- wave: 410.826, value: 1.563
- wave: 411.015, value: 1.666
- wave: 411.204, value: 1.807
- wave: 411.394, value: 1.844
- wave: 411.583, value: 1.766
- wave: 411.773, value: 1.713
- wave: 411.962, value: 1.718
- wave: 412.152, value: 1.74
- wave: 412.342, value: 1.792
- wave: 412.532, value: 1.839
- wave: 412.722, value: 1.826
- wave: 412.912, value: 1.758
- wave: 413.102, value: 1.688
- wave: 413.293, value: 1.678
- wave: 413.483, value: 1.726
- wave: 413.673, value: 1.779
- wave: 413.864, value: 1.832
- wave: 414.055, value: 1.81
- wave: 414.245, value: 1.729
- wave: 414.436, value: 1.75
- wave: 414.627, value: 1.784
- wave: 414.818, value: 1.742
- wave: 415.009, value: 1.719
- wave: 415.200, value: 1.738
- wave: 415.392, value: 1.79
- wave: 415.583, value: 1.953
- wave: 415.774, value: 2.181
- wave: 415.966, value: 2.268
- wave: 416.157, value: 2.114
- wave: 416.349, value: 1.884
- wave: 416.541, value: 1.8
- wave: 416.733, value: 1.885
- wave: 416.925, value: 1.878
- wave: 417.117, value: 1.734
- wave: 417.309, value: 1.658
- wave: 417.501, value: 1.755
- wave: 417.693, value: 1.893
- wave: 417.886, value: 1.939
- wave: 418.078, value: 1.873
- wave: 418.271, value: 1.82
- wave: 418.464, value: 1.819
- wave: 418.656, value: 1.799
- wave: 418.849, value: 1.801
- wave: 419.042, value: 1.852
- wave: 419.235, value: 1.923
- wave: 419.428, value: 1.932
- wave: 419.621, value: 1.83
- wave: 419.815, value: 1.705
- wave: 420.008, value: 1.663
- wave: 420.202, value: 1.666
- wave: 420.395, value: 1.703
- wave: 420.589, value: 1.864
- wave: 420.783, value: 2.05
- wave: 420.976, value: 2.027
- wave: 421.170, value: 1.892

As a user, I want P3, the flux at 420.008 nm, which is 1.663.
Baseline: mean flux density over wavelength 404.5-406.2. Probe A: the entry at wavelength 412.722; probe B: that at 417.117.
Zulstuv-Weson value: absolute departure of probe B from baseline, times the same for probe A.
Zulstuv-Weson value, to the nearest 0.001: 0.006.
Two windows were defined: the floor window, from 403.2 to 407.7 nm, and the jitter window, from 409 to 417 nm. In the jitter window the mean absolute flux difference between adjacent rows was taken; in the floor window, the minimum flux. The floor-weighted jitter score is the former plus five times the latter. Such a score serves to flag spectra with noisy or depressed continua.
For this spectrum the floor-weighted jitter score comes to 7.64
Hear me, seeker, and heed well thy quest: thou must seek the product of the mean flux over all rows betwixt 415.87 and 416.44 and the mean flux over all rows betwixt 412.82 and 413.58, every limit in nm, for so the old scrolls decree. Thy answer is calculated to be 3.58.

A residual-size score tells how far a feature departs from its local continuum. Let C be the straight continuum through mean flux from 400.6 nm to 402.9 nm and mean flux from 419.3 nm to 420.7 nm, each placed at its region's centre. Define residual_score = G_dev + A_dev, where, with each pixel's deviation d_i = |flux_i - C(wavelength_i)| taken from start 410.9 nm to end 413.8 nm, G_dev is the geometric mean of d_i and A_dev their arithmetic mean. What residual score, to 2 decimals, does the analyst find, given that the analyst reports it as 0.10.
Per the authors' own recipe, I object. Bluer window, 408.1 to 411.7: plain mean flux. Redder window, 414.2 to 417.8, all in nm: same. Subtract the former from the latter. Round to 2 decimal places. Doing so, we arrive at 0.25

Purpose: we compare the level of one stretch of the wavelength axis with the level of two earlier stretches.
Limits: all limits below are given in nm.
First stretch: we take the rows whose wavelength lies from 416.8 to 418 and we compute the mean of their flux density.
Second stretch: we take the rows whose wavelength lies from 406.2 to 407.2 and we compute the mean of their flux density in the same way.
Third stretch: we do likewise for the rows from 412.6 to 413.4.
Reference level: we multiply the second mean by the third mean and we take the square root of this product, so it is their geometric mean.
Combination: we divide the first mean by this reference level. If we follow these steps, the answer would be 0.96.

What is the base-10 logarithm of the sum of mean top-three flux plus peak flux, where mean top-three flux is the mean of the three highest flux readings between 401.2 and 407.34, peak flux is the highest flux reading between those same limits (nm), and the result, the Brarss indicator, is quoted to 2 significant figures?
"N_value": 0.64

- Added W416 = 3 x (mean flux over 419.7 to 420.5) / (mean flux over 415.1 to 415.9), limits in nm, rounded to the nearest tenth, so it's 2.6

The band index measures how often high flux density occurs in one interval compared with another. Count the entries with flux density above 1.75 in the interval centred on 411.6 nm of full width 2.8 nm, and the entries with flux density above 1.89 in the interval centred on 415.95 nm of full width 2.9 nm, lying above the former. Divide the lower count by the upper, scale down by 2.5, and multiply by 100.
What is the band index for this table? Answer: 70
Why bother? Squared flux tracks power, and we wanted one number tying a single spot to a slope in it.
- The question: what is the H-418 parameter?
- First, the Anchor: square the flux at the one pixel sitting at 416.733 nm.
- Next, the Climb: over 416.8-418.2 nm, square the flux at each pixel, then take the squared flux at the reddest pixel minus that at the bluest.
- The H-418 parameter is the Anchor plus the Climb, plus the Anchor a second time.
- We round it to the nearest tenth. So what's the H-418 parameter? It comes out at 7.1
